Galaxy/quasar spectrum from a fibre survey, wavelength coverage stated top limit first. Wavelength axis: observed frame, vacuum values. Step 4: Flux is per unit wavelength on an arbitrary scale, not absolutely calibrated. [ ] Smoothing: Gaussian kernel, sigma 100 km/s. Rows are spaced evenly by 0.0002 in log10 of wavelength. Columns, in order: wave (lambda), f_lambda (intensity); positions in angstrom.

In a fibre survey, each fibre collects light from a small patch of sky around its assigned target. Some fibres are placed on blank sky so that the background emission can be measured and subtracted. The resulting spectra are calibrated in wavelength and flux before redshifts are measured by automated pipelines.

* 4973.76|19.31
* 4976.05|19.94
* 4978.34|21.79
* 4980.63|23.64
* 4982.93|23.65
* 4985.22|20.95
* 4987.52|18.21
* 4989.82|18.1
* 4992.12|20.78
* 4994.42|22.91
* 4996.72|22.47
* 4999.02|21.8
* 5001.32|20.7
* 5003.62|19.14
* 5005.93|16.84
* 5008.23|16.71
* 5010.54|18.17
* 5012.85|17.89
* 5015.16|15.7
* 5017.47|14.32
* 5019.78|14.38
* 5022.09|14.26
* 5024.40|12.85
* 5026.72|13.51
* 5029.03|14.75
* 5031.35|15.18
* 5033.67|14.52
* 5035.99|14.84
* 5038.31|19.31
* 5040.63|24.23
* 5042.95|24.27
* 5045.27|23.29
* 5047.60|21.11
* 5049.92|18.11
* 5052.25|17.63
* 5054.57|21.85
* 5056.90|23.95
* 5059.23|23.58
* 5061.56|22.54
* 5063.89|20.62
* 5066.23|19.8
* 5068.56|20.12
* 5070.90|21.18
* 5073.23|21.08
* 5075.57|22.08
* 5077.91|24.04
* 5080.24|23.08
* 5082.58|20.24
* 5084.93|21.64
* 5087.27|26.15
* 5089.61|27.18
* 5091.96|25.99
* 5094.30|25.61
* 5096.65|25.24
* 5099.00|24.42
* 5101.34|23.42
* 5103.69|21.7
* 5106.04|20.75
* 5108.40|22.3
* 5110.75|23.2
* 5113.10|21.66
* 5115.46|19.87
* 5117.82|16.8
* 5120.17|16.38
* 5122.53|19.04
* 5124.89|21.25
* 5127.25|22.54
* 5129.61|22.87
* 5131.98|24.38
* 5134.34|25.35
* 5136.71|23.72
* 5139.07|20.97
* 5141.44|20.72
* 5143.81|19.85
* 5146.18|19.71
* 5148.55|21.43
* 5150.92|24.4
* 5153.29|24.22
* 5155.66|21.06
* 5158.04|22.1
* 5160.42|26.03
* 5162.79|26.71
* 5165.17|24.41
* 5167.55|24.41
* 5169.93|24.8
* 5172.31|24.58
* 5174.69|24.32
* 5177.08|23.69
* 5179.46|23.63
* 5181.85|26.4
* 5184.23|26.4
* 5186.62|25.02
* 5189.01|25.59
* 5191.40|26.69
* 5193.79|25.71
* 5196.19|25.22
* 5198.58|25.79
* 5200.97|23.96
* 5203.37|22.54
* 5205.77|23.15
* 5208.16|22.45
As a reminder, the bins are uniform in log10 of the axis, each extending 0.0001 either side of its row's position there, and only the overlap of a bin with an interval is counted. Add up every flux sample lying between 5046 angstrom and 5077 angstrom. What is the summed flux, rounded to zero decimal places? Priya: 274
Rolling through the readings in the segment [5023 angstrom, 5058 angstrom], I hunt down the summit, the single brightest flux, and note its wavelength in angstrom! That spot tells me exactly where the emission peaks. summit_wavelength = 5042.95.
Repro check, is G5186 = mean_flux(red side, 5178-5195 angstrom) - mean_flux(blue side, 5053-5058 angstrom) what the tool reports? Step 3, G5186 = 3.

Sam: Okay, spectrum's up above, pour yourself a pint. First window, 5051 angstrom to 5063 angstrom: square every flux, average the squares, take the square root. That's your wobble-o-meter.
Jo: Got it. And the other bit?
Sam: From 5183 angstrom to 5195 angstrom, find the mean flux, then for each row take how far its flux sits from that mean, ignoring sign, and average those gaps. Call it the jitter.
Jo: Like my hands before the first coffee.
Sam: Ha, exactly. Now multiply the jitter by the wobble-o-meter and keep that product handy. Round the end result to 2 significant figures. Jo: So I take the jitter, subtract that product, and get -11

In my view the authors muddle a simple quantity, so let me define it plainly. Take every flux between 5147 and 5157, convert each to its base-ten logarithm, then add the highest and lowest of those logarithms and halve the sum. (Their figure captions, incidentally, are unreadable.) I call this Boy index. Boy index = 1.36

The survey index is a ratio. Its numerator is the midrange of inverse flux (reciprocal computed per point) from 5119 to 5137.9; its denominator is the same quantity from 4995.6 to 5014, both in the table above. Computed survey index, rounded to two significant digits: 0.96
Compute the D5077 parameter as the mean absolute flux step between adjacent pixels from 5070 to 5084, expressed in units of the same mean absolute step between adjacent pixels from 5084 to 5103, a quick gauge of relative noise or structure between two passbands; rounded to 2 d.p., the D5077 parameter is 1.03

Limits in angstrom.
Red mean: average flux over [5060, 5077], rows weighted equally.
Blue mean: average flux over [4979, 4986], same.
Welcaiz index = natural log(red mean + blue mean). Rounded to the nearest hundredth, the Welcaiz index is 3.78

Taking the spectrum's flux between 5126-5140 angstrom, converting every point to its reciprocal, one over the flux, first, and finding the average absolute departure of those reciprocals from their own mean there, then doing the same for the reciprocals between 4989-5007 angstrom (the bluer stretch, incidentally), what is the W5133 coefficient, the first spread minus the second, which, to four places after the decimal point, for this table -0.0023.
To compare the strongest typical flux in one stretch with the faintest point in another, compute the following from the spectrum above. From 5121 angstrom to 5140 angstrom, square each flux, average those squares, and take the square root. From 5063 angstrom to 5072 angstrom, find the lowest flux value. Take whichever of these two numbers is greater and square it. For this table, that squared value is 511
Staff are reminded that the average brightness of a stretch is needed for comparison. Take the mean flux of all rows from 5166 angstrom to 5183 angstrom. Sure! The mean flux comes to 24.5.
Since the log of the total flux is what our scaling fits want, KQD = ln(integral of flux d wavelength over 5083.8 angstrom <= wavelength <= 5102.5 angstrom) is 6.1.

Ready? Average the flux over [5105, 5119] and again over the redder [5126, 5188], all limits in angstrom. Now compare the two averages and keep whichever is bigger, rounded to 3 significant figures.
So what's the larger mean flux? 23.6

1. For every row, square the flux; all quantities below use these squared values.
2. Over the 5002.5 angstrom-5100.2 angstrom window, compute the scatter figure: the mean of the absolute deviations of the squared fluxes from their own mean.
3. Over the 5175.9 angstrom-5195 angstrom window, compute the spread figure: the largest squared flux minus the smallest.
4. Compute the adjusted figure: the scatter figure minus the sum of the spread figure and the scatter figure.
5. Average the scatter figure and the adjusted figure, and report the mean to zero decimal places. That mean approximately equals -8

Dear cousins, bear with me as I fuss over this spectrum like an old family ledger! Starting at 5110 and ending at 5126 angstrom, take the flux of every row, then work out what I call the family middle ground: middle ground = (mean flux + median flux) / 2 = 20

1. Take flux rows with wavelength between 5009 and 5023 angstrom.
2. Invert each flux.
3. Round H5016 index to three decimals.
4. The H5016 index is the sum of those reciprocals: 0.384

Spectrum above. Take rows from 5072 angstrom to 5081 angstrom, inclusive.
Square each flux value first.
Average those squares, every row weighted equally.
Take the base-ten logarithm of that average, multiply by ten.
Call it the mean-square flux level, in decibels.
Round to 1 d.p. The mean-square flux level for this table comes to 27.1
